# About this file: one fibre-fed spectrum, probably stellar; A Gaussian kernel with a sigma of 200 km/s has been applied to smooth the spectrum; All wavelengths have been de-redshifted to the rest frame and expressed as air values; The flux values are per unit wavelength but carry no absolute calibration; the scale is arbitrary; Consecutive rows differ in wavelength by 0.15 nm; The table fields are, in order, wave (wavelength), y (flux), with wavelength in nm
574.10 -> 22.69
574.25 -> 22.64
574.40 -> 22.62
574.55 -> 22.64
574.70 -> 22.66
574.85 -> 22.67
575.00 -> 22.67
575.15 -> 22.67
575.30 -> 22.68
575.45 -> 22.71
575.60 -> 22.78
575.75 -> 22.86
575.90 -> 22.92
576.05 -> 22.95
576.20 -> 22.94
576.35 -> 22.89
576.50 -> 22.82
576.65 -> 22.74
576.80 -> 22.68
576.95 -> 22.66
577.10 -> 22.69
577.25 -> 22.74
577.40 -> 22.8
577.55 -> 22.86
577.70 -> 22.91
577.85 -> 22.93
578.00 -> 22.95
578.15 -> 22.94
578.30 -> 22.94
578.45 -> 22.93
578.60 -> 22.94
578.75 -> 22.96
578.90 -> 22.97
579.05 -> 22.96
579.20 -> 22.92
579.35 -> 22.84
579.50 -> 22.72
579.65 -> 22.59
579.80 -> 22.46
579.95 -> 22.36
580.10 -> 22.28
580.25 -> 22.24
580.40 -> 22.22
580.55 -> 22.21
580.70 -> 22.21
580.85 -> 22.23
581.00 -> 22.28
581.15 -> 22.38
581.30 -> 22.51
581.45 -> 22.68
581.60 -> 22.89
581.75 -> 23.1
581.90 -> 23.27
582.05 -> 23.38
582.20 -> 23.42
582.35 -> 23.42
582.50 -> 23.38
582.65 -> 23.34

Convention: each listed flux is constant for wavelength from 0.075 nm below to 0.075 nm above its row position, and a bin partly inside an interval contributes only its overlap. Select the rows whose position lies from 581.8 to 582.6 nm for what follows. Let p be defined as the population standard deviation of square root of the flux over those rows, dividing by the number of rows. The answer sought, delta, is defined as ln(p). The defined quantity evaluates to -5.2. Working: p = 0.006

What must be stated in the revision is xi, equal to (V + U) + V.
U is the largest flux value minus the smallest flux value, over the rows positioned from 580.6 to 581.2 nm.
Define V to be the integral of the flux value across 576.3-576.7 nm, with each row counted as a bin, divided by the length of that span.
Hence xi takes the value 45.8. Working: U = 0.17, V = 22.8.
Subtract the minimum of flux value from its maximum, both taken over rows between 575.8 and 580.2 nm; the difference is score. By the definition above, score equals 0.7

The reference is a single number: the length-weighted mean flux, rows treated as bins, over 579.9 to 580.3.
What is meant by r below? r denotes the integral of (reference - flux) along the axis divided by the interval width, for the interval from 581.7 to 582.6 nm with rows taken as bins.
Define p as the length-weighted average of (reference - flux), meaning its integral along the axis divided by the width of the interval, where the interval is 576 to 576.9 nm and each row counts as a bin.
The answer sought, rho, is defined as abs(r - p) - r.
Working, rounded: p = -0.5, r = -1.04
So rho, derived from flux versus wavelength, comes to 1.55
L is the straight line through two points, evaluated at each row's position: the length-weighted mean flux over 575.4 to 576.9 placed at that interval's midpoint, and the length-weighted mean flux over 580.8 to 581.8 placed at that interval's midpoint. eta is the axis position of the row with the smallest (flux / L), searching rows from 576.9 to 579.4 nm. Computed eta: 576.95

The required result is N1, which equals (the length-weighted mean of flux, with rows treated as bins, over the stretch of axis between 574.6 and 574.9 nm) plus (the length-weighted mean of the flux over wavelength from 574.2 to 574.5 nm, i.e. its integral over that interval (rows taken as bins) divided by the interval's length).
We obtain 45.29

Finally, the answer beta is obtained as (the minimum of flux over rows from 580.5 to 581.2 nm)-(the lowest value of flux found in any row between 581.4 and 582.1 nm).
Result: -0.5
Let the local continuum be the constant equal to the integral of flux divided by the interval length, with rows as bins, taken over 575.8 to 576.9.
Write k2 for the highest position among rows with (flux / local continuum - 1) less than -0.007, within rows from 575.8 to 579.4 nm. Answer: 576.95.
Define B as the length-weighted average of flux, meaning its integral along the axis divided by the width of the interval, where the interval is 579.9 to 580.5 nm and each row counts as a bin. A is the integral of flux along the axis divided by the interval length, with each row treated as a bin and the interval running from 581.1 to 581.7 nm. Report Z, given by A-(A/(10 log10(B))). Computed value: 21.0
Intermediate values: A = 22.6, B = 22.3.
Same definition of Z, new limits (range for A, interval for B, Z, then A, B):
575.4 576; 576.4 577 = 21.1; 22.8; 22.7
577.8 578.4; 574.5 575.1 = 21.2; 22.9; 22.7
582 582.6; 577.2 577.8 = 21.7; 23.4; 22.8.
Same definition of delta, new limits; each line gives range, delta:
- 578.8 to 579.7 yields -4.2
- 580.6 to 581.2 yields -5.0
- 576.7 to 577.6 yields -4.9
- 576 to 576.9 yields -4.6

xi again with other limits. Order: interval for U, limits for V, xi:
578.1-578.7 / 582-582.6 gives 46.8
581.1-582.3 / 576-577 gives 46.7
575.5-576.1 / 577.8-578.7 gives 46.0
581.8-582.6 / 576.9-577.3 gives 45.5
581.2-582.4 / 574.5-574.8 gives 46.2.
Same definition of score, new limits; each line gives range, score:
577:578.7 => 0.3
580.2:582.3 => 1.2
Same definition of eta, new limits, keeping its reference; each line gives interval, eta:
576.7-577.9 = 576.95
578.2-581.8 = 580.55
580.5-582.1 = 580.55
